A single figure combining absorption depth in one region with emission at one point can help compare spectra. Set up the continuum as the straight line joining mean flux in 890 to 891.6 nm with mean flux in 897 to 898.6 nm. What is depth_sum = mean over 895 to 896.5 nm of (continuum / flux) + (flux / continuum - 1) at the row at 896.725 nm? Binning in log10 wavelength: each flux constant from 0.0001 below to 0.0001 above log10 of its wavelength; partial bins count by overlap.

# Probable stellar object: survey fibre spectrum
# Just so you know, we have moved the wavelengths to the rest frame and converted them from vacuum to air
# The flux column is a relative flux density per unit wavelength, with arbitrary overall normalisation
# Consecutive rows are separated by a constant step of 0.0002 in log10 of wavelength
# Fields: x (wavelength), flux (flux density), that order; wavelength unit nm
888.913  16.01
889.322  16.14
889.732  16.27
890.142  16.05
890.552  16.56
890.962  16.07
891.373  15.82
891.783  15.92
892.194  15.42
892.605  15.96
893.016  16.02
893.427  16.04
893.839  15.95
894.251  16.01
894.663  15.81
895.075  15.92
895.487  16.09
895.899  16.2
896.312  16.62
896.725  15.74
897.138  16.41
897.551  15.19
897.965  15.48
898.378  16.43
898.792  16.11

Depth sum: 0.97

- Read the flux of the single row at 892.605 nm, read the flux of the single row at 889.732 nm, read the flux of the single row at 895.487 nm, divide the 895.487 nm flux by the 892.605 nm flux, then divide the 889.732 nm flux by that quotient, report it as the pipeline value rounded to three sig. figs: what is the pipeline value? 16.1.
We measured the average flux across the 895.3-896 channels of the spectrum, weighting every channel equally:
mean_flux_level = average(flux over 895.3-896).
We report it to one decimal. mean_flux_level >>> 16.1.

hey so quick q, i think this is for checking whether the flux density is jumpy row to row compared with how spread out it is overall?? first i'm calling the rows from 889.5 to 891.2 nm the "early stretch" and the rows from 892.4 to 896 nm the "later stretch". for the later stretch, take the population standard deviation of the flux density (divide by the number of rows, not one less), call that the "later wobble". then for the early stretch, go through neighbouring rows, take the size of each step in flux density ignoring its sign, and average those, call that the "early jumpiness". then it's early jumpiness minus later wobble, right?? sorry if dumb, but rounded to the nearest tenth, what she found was 0.3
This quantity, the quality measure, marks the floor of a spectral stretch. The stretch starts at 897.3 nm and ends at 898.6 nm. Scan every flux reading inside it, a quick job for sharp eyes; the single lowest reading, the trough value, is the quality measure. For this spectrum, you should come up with 15.19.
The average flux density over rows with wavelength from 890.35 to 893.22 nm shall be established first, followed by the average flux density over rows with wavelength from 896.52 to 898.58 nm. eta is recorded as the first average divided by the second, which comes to 1.01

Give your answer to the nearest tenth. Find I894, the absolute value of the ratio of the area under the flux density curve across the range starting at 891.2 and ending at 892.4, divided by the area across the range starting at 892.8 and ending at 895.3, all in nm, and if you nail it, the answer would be 0.5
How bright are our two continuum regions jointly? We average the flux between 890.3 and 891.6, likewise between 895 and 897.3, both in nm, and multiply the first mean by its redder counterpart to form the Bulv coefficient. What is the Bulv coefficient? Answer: 261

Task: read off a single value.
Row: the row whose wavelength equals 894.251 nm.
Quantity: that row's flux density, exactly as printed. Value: 16.01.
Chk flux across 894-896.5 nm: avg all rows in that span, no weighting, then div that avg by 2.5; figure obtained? 6.44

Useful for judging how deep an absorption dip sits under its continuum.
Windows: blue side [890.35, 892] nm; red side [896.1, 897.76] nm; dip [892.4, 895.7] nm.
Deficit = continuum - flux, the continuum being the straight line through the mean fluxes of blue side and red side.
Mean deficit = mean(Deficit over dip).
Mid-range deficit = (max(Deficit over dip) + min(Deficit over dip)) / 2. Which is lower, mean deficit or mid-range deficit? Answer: 0.1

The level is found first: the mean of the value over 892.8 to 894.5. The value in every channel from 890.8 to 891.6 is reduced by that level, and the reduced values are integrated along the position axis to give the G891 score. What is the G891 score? -0.05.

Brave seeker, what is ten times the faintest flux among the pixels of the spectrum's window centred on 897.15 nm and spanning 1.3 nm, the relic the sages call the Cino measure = 152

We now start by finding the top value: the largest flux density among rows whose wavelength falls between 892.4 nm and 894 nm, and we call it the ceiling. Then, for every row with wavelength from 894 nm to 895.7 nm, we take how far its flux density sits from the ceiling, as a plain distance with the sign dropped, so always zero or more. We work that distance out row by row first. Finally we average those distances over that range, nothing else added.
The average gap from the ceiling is 0.11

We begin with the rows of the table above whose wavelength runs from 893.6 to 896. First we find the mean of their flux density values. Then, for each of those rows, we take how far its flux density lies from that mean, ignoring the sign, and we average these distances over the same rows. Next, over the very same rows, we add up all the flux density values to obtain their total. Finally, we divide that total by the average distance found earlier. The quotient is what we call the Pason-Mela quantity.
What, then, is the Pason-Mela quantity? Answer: 929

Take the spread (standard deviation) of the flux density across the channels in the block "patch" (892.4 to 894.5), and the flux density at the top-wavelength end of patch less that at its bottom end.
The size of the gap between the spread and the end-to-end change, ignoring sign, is 0.0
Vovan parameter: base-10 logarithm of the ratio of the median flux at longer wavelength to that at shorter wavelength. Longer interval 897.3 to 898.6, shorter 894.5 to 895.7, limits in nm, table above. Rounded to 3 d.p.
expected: -0.012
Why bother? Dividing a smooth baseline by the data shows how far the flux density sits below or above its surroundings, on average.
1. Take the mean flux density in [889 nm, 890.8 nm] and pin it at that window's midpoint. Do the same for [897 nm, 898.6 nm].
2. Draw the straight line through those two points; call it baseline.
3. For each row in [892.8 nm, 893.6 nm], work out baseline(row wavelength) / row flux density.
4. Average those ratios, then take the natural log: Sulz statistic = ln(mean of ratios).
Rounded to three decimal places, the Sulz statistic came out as 0.004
